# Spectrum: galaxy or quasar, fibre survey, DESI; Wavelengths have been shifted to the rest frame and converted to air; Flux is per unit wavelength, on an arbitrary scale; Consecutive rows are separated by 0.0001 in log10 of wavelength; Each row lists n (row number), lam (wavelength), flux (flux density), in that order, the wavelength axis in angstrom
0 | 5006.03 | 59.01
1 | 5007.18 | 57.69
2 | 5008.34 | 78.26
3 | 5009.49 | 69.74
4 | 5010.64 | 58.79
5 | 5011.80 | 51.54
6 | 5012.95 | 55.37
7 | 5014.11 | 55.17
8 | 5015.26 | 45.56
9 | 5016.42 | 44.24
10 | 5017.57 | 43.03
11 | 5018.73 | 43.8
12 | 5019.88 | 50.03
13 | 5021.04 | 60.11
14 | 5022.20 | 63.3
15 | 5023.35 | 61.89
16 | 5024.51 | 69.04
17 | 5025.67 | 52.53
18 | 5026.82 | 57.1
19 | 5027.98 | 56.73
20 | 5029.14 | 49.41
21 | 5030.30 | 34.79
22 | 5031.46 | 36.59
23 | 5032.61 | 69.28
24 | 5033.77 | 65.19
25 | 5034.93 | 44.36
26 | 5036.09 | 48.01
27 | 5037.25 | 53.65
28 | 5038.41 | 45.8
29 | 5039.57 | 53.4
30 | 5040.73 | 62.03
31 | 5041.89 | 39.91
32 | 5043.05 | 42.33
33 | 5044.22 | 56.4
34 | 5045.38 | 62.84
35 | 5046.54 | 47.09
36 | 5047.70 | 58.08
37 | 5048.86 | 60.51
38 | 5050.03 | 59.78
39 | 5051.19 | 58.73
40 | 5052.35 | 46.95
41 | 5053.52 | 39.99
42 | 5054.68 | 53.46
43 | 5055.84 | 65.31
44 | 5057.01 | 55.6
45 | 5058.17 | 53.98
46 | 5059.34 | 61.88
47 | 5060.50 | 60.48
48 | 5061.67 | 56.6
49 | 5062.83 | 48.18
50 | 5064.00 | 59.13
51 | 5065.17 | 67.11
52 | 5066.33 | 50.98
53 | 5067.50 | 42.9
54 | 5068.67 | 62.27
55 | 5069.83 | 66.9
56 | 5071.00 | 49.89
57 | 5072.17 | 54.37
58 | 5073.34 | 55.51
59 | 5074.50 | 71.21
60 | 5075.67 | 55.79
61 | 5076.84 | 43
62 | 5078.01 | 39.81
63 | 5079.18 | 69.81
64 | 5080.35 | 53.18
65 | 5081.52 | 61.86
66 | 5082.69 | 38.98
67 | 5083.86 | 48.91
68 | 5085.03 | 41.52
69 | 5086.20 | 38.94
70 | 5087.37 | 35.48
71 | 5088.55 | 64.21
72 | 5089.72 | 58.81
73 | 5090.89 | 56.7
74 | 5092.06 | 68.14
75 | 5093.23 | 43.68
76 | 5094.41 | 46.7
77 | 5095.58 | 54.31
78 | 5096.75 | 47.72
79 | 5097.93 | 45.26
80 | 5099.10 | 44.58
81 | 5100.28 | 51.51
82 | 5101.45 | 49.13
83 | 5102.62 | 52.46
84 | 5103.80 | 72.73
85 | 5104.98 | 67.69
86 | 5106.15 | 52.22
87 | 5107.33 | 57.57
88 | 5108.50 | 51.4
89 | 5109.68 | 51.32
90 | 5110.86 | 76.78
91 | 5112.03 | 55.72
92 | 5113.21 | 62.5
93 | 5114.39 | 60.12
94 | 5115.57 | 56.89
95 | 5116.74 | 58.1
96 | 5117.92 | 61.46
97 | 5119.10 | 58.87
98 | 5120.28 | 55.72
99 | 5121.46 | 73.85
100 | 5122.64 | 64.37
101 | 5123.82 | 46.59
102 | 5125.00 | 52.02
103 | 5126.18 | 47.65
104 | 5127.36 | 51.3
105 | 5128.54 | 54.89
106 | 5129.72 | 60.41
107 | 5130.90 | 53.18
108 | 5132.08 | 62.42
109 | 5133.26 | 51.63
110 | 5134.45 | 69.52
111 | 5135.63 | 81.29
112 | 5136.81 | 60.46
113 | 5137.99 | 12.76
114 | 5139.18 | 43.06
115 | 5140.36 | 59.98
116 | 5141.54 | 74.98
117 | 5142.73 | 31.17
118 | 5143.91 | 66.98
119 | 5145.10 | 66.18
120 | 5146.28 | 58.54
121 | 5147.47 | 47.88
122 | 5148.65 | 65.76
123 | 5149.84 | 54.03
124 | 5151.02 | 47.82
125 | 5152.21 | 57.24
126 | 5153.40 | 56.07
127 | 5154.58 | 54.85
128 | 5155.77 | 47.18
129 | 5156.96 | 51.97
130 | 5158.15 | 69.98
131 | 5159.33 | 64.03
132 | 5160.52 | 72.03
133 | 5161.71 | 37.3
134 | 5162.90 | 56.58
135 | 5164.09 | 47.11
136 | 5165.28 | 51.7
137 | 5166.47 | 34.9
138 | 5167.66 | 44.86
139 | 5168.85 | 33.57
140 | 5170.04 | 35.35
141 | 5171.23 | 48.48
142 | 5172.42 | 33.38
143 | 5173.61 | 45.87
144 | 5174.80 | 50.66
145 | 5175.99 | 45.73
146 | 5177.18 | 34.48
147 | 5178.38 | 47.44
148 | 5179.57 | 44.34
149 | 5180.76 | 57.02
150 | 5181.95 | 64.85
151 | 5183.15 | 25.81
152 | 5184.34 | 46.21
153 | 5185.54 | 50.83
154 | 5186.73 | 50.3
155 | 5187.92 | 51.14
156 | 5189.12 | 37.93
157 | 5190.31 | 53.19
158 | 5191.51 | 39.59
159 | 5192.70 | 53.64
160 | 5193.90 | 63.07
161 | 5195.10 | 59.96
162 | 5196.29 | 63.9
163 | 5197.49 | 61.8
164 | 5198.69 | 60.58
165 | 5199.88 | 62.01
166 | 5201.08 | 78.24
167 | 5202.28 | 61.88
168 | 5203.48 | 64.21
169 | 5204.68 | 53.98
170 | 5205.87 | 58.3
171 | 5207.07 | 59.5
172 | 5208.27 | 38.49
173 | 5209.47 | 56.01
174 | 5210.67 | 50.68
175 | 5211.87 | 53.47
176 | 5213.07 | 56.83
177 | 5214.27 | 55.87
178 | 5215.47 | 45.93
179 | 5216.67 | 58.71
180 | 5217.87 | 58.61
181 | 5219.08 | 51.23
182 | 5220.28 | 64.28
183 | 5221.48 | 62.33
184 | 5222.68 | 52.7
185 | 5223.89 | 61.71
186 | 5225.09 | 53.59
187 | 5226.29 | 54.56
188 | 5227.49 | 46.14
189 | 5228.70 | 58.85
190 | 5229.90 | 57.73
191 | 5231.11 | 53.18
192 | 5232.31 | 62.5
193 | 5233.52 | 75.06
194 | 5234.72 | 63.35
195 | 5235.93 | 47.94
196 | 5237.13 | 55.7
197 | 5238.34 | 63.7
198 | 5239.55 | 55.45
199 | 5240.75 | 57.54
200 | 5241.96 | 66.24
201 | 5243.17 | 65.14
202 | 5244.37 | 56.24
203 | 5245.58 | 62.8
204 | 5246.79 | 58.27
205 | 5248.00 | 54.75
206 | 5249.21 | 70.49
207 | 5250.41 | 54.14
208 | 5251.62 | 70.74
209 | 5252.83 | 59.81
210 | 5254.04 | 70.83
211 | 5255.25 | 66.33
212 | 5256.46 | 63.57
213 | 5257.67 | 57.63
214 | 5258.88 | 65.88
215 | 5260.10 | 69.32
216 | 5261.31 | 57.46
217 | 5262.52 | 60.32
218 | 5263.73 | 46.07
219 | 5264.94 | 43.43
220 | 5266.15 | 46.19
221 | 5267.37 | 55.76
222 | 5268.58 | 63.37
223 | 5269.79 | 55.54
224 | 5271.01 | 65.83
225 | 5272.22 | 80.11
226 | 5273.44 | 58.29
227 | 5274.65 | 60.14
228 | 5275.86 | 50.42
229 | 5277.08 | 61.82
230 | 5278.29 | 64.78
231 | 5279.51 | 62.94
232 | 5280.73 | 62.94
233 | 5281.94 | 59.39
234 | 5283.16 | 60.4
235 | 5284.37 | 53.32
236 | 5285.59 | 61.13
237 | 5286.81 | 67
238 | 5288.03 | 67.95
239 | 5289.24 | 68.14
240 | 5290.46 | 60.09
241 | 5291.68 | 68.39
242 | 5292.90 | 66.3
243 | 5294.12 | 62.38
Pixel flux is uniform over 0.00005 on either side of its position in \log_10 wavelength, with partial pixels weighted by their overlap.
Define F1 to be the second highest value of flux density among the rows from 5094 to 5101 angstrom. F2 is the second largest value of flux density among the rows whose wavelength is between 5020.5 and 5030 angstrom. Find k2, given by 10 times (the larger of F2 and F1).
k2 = 633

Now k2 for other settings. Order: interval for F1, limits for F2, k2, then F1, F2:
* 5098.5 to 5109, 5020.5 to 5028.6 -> 677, 67.69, 63.3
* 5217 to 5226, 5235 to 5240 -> 623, 62.33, 55.7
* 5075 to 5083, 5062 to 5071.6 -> 669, 61.86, 66.9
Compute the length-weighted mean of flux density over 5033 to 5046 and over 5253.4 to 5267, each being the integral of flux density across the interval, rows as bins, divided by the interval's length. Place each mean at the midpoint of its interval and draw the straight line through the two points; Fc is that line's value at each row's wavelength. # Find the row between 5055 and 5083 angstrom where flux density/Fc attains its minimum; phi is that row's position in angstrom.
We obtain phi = 5082.69 angstrom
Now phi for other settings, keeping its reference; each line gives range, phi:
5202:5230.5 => 5208.27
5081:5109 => 5087.37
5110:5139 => 5137.99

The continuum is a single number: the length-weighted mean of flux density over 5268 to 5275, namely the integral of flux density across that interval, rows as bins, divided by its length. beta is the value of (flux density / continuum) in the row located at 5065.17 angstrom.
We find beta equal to 1.05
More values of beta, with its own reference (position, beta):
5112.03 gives 0.87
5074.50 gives 1.11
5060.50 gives 0.94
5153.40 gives 0.88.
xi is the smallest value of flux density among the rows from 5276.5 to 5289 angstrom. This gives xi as 53.32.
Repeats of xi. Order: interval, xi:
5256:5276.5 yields 43.43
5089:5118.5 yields 43.68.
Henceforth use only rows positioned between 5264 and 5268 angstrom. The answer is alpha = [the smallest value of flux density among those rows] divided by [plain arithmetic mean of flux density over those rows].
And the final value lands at 0.90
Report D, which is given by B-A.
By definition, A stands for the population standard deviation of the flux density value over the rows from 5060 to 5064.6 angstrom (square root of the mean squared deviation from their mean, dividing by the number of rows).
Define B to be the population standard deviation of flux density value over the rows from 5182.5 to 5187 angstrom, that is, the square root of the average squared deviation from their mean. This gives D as 5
